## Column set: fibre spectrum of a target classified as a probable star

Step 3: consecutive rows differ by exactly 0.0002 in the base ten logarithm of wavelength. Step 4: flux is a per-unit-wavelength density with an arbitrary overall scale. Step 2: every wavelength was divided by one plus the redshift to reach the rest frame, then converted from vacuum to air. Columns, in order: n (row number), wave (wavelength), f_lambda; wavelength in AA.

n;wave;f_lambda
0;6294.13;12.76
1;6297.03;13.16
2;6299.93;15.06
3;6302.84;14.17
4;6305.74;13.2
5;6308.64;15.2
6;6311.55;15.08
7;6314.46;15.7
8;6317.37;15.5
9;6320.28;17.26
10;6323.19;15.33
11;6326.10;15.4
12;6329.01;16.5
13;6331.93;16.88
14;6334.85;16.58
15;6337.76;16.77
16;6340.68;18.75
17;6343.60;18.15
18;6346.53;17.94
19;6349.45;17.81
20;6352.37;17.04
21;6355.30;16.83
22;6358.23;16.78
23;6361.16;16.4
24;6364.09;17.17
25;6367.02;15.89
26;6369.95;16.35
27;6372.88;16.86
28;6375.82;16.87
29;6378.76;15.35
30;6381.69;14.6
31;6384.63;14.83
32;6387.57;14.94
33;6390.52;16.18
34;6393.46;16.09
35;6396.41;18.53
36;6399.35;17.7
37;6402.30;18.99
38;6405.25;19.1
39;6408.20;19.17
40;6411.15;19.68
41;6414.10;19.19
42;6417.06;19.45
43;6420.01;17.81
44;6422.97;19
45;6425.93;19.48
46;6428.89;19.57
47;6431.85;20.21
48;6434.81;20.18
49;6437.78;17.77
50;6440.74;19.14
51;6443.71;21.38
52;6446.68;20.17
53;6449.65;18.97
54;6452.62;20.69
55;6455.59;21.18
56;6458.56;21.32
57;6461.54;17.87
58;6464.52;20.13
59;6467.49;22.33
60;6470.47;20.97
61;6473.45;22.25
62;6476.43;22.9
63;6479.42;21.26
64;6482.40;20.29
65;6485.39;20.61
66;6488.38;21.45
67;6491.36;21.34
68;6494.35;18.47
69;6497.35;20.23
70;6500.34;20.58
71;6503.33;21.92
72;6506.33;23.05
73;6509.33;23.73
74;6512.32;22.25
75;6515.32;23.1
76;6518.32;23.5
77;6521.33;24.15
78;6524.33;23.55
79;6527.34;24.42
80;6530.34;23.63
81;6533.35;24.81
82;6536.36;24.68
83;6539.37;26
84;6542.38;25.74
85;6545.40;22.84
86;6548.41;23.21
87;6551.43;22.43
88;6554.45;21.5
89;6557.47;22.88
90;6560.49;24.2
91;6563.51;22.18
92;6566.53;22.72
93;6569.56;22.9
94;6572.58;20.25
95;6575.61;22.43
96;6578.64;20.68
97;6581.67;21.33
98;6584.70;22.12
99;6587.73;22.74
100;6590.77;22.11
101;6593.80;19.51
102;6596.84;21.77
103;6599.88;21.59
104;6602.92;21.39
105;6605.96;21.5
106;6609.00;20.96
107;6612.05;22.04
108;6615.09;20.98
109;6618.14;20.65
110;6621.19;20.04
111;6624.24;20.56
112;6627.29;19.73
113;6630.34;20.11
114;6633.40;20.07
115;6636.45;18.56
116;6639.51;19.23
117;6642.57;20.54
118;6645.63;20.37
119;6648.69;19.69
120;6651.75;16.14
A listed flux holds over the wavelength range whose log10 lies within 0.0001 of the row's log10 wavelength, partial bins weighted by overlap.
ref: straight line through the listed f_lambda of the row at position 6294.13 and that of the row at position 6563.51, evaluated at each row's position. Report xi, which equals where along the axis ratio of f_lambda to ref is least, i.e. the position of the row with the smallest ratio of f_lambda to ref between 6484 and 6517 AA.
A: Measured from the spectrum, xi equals 6494.35 AA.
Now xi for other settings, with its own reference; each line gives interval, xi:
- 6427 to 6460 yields 6437.78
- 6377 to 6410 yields 6381.69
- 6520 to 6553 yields 6551.43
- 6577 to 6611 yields 6593.80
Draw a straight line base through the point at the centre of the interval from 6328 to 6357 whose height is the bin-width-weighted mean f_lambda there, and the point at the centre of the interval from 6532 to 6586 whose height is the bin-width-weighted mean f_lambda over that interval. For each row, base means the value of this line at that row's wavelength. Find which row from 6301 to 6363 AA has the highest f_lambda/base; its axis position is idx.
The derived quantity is 6340.68 AA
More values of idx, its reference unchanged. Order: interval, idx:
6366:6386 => 6372.88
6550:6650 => 6560.49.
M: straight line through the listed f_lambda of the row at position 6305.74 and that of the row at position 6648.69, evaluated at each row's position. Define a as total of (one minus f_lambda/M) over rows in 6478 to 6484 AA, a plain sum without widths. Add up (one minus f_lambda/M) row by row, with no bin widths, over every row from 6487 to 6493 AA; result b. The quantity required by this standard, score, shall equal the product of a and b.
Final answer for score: 0.29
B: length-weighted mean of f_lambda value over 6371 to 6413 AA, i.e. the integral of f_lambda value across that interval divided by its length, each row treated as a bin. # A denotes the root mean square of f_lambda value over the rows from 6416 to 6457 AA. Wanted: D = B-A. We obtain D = -2.6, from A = 19.7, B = 17.1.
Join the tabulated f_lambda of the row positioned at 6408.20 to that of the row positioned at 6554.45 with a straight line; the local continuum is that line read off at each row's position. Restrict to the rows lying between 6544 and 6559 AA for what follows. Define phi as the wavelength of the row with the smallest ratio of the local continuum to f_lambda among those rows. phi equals 6548.41 AA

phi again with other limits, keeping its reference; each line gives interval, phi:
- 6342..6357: 6343.60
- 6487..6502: 6488.38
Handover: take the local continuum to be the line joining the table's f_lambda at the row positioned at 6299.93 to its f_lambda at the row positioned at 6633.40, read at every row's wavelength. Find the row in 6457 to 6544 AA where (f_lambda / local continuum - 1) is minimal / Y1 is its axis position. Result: 6461.54 AA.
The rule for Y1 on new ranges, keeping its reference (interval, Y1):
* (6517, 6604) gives 6593.80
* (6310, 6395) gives 6381.69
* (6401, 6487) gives 6461.54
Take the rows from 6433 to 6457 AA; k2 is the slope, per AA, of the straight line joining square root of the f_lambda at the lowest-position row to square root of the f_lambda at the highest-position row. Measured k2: 0.005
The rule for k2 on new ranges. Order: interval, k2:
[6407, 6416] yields 0.000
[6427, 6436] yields 0.012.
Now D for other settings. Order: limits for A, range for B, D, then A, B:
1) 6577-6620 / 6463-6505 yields -0.3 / 21.4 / 21.1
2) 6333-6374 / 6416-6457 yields 2.5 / 17.1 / 19.6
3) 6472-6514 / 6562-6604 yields 0.2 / 21.5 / 21.7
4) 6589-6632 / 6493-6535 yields 1.8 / 20.9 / 22.7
